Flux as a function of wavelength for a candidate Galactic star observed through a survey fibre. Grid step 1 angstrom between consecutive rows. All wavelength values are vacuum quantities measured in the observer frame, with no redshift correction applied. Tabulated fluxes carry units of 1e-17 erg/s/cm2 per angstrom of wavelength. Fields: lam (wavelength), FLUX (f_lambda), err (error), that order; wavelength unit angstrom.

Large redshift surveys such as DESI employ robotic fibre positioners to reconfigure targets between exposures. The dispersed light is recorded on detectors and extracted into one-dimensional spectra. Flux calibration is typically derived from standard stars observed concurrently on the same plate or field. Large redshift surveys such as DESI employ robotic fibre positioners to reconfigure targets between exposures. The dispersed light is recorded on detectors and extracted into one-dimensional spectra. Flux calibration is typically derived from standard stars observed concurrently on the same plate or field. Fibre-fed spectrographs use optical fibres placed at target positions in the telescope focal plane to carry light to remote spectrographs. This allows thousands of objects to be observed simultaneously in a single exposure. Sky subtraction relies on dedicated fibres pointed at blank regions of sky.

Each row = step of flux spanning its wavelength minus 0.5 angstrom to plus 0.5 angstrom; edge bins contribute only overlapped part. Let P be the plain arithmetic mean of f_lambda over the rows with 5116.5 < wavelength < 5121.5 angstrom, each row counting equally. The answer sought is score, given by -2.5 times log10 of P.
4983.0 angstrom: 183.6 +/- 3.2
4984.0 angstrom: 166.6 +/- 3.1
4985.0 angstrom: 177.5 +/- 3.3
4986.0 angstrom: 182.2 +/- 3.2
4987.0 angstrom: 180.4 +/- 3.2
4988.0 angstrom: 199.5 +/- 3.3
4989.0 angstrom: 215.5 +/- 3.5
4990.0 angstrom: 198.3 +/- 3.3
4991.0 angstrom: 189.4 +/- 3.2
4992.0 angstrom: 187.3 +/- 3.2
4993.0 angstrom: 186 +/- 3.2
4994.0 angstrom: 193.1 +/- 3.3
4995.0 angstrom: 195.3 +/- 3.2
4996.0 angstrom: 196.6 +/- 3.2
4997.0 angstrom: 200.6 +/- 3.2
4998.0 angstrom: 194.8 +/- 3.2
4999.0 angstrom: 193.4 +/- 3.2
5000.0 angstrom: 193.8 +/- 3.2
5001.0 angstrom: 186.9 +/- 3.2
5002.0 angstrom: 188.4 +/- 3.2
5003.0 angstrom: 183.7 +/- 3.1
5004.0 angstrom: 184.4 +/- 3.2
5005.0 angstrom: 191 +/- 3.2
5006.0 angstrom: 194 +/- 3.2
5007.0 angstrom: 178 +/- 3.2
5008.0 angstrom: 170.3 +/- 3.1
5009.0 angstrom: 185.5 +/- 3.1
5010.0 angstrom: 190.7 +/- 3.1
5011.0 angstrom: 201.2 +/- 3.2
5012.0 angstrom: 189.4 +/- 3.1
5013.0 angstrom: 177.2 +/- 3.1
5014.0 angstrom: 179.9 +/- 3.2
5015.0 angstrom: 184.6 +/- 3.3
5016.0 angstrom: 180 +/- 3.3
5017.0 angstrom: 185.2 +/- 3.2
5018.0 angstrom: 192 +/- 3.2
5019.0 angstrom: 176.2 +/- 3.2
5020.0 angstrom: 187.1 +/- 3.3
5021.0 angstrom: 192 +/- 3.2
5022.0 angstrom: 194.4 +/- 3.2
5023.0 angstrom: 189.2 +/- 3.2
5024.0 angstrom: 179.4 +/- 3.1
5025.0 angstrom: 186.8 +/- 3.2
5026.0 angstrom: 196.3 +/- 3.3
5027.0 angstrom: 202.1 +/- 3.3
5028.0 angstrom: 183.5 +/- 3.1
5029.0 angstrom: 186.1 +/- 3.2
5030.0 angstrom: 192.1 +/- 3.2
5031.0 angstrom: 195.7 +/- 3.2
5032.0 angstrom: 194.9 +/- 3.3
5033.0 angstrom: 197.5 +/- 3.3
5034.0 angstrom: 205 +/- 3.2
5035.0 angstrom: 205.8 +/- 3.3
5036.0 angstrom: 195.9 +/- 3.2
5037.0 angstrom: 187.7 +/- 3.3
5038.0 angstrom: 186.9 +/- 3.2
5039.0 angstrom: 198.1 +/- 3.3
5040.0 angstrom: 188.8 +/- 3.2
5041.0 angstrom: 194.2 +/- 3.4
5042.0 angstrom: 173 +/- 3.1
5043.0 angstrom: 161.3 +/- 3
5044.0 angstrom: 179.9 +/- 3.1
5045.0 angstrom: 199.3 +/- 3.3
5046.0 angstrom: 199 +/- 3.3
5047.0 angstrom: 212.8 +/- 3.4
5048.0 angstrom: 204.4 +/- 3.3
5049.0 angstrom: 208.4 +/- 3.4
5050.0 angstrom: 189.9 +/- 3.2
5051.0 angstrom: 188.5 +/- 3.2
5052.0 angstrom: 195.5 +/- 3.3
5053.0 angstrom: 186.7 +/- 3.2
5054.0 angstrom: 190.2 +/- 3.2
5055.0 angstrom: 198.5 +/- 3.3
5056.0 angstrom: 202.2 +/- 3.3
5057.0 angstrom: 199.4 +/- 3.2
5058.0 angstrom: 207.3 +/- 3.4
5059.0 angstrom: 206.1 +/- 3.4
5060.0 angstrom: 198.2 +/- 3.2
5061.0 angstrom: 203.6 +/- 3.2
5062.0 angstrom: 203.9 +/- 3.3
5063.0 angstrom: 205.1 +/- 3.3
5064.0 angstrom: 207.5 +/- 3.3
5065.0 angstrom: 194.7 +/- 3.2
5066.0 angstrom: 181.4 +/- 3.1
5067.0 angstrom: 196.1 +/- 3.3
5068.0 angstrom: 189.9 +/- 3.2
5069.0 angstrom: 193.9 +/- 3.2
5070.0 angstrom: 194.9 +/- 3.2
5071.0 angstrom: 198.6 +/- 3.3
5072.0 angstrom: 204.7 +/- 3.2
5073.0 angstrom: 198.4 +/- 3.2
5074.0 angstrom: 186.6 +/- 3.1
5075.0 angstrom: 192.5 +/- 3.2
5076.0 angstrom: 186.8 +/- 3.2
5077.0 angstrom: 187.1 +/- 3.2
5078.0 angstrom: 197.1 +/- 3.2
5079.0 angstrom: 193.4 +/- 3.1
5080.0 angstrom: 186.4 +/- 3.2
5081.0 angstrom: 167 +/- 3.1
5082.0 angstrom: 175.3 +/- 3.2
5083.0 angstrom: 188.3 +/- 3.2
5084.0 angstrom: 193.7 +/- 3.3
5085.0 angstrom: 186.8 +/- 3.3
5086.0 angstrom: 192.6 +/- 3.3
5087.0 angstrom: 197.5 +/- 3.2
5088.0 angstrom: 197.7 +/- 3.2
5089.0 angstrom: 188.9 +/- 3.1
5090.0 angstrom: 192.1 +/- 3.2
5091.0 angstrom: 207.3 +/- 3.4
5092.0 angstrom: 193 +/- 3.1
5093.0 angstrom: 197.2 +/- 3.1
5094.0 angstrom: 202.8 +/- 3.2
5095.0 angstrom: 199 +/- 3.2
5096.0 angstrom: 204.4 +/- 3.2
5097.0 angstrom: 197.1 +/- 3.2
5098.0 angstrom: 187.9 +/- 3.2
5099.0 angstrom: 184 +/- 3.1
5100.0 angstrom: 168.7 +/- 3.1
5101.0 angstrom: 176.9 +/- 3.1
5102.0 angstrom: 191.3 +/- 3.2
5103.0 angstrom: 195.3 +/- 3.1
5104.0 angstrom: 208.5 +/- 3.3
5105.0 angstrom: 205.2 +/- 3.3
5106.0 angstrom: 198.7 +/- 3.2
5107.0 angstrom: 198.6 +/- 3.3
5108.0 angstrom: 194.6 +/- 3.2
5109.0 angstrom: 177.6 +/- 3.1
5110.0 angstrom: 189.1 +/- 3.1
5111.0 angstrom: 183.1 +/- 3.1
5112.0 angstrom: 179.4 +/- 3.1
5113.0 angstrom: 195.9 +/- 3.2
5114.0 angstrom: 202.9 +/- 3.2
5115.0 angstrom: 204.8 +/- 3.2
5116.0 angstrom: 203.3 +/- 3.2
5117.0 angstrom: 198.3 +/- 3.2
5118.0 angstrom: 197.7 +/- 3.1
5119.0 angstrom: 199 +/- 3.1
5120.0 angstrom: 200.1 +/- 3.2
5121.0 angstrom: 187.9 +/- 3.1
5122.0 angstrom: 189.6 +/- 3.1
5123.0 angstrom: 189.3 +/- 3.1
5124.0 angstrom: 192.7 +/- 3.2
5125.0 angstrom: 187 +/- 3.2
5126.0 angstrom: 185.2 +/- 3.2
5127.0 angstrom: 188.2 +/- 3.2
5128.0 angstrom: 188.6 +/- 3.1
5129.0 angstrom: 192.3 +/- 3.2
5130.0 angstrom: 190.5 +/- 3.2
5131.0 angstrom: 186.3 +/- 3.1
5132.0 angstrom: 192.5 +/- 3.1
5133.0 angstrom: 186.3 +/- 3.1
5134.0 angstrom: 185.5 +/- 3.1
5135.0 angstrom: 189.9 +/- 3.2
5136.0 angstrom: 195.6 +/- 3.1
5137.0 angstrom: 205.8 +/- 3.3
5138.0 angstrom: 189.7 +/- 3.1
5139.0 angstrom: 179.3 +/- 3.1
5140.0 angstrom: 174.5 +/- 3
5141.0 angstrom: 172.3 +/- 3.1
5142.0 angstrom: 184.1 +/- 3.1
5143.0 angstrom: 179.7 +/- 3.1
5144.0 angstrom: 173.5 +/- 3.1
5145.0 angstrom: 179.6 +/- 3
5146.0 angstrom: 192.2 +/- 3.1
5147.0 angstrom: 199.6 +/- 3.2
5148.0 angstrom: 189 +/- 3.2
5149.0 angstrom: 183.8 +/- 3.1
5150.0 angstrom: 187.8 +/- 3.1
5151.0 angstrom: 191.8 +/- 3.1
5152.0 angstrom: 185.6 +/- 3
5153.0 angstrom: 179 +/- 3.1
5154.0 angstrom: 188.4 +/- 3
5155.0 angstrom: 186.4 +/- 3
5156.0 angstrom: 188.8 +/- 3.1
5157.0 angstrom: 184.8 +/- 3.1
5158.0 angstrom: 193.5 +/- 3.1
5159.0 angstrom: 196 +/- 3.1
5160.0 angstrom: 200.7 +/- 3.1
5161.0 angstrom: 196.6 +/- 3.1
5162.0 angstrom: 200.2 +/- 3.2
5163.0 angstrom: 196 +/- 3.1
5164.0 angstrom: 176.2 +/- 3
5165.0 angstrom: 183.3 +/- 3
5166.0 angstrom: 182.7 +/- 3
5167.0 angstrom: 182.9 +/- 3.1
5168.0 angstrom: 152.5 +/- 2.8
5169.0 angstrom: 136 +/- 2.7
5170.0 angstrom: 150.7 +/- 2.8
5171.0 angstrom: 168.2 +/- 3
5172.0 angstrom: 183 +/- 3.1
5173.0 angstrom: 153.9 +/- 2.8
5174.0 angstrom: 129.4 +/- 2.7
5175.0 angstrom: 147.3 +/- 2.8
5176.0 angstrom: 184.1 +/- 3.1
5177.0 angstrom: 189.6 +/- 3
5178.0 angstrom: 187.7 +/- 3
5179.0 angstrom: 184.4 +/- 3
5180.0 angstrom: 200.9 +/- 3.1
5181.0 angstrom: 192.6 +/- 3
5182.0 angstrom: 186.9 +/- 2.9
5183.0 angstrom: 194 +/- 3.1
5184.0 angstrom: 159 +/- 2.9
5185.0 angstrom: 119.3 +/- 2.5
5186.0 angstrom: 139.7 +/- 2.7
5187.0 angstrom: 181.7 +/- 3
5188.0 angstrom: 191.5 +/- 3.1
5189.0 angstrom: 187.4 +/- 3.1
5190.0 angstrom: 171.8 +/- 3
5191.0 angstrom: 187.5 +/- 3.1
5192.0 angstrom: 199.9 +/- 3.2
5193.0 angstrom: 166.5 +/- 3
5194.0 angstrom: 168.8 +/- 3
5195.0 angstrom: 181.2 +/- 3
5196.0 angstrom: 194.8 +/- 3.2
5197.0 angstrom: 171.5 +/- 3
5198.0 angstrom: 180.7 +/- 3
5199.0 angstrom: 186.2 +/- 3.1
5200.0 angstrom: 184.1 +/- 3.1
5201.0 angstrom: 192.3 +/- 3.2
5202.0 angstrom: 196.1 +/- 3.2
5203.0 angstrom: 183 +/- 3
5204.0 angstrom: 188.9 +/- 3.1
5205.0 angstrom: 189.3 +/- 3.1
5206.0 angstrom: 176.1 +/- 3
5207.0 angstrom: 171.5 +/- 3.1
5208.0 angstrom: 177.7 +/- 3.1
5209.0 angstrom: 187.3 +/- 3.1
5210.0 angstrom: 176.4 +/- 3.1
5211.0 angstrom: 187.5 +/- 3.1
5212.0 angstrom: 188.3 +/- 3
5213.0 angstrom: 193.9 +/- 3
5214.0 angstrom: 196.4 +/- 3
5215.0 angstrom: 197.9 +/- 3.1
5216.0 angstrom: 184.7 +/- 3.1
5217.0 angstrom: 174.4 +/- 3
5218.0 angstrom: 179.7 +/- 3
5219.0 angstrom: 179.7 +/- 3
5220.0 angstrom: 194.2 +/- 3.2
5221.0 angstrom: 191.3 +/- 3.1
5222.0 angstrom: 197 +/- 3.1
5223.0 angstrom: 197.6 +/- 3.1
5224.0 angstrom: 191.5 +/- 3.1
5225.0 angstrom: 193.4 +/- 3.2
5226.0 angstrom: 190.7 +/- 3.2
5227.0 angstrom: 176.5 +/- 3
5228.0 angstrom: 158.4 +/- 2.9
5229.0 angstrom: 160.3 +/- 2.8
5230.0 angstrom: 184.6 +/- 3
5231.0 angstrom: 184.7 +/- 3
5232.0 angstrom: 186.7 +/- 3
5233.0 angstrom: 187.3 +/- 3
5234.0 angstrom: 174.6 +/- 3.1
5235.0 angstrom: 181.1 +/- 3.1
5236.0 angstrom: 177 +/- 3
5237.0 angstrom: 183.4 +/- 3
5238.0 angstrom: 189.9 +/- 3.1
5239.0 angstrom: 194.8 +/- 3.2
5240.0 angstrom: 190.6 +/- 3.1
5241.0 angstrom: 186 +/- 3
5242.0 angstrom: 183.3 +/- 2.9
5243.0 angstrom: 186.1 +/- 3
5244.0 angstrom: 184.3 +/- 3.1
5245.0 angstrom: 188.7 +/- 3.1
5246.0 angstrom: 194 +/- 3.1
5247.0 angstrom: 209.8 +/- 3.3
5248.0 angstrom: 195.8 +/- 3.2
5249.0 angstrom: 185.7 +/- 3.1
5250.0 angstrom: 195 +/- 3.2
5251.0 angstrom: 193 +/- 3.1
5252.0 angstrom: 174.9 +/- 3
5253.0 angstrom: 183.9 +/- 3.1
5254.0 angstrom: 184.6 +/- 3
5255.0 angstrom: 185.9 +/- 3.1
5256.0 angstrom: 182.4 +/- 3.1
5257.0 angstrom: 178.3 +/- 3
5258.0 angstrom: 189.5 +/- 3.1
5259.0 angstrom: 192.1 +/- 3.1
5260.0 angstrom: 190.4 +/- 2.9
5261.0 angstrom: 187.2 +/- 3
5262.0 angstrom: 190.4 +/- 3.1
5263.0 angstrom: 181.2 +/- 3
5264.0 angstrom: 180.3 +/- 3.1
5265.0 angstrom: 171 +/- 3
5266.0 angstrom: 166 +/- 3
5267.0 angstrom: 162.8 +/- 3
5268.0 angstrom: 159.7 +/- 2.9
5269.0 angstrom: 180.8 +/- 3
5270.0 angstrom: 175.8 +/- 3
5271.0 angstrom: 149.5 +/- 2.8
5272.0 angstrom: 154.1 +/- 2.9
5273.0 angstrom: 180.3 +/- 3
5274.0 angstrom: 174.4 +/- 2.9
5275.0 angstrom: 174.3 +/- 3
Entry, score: -5.73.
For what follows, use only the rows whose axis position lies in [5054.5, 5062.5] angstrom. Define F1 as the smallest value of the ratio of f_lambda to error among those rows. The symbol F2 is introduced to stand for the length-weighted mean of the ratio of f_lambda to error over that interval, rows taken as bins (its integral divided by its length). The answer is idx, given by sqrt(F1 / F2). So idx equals 0.988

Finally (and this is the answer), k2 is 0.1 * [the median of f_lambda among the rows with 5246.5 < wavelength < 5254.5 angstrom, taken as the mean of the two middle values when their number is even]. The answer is 18.9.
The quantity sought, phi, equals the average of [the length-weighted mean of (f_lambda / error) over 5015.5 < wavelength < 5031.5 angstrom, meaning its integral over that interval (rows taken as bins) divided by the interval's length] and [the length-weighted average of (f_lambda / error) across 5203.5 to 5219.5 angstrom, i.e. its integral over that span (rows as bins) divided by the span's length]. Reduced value 59.5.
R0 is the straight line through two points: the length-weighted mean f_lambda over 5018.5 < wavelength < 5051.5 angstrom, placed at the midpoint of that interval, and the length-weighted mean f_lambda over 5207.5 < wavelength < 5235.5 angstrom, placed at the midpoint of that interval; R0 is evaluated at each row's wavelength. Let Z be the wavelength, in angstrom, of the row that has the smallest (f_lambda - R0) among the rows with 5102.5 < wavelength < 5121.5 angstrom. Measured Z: 5109.0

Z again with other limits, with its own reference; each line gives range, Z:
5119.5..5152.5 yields 5141.0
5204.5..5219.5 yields 5207.0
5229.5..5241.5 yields 5234.0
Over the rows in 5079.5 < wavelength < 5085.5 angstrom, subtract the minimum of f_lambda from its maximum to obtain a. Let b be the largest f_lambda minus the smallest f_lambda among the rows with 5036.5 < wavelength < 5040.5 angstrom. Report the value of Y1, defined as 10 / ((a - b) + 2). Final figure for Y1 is 0.6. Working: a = 26.7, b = 11.2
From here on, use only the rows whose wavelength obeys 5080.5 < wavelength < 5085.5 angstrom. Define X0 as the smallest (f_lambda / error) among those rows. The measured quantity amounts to 54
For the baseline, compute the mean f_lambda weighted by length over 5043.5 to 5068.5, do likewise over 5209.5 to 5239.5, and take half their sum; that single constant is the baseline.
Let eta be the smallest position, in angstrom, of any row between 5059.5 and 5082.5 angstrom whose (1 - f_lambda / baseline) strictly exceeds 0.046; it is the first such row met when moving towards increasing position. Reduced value 5066.0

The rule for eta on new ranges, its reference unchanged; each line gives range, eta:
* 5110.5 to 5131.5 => 5112.0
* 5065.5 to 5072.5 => 5066.0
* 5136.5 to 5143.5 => 5139.0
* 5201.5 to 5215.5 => 5206.0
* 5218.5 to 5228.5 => 5219.0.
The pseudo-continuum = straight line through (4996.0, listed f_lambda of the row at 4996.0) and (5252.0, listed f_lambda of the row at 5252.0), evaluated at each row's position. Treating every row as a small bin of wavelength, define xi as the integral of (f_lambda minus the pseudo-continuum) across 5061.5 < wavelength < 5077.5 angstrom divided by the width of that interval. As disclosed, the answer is 5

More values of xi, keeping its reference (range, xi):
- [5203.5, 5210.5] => 2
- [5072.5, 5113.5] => 3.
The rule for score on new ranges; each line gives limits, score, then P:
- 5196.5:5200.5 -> -5.64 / 181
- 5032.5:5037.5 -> -5.74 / 198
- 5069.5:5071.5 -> -5.73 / 197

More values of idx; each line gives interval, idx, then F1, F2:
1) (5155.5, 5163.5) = 0.977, 59.6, 62.5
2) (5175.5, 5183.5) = 0.972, 59.4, 62.8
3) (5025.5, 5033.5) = 0.986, 58.2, 59.8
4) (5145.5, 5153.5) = 0.976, 57.7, 60.6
